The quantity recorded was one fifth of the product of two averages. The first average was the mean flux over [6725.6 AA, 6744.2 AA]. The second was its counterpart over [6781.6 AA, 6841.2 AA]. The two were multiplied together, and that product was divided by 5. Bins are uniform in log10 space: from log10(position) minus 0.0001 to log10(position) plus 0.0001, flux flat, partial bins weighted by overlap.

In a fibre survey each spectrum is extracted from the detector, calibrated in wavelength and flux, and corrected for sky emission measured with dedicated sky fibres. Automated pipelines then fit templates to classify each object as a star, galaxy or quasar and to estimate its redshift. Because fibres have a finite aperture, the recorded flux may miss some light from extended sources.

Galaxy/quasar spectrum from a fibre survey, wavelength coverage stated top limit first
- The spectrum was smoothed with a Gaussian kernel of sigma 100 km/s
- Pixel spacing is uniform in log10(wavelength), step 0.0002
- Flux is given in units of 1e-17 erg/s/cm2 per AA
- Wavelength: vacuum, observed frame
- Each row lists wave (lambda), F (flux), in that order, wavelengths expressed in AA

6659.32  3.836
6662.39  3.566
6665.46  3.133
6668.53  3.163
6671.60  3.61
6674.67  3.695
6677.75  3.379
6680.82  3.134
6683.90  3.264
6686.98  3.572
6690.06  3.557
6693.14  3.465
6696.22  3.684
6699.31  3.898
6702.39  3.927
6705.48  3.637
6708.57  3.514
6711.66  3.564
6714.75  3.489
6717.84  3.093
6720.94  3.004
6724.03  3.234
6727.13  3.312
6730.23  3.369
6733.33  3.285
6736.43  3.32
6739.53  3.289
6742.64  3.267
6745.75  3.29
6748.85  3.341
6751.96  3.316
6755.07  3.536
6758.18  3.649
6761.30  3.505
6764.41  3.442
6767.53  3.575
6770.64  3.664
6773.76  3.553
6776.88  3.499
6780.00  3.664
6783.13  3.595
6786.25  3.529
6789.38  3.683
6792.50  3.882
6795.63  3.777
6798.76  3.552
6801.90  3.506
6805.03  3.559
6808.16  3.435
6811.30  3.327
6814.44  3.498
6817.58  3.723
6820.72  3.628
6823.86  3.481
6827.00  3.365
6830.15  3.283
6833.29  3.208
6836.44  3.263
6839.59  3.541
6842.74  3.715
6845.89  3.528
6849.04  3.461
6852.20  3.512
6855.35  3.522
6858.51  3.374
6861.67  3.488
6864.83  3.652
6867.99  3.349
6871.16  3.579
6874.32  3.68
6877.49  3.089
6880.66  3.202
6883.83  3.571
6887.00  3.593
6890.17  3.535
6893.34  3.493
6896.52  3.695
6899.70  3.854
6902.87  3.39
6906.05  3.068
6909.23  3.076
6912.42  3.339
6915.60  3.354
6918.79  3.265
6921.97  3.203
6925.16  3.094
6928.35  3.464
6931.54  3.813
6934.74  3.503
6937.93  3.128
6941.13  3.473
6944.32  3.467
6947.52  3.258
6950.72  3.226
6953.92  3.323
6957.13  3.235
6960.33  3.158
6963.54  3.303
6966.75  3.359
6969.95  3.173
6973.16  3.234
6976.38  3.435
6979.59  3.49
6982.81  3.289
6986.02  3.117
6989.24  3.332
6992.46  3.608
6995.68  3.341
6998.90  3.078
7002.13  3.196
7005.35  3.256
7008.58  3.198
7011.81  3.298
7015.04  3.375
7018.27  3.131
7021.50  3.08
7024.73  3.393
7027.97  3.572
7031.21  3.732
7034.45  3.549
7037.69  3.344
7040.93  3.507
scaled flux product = 2.33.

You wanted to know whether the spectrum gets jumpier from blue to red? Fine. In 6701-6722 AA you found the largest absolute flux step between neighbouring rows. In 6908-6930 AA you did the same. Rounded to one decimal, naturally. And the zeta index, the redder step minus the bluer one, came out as 0.0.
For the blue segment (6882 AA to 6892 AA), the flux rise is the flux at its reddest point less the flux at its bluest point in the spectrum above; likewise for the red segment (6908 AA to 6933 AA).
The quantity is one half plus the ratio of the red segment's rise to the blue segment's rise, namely -20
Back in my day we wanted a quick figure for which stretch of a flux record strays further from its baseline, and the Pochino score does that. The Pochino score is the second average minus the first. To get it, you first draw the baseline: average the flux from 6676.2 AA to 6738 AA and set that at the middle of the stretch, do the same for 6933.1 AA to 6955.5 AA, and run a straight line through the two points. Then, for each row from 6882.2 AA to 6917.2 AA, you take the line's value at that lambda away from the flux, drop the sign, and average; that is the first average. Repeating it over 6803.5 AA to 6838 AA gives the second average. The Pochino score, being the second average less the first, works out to -0.066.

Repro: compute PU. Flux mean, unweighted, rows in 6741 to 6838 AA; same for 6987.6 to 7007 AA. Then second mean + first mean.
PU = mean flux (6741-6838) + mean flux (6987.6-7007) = 6.80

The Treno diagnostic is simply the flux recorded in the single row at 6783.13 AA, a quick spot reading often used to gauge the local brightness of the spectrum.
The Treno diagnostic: 3.595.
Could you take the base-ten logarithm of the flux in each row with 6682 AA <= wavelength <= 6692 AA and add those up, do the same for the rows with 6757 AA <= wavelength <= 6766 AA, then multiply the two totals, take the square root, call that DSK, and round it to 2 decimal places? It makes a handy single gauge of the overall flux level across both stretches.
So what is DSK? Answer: 1.63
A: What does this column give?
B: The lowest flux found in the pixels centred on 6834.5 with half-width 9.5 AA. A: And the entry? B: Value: 3.208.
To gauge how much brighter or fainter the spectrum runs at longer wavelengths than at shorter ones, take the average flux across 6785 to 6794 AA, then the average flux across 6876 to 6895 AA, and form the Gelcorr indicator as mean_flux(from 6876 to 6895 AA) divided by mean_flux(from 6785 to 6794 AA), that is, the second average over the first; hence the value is 0.92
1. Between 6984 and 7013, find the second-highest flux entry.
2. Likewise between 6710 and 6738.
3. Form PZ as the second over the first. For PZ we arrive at 1.04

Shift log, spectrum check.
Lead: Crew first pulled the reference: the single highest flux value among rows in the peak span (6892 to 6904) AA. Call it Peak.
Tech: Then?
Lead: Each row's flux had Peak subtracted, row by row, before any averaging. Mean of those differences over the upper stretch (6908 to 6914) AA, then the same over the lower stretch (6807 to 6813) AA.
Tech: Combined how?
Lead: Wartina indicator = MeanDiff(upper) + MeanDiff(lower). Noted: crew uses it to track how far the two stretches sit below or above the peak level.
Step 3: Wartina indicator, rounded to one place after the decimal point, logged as -1.1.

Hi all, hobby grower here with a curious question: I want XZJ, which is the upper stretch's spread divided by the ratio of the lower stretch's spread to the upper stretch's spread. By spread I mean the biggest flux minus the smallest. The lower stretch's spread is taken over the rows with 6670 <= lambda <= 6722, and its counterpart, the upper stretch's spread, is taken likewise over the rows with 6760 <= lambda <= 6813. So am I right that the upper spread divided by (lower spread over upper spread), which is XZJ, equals 0.33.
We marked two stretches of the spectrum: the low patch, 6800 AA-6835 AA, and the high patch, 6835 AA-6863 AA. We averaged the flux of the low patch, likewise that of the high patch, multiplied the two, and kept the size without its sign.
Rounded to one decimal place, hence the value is 12.1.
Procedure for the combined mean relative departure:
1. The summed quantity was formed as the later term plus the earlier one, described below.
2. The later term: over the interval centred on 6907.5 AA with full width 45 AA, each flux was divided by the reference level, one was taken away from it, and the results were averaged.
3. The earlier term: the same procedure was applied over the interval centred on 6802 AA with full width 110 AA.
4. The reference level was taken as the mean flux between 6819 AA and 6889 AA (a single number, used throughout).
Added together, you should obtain -0.002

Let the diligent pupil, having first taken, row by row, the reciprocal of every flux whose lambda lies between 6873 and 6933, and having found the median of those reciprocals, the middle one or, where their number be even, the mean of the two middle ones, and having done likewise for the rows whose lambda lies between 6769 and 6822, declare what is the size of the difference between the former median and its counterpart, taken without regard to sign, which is 0.014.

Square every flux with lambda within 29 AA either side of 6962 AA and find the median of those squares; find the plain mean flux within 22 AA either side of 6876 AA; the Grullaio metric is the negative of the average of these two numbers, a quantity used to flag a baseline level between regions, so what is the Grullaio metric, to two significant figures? -7.2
